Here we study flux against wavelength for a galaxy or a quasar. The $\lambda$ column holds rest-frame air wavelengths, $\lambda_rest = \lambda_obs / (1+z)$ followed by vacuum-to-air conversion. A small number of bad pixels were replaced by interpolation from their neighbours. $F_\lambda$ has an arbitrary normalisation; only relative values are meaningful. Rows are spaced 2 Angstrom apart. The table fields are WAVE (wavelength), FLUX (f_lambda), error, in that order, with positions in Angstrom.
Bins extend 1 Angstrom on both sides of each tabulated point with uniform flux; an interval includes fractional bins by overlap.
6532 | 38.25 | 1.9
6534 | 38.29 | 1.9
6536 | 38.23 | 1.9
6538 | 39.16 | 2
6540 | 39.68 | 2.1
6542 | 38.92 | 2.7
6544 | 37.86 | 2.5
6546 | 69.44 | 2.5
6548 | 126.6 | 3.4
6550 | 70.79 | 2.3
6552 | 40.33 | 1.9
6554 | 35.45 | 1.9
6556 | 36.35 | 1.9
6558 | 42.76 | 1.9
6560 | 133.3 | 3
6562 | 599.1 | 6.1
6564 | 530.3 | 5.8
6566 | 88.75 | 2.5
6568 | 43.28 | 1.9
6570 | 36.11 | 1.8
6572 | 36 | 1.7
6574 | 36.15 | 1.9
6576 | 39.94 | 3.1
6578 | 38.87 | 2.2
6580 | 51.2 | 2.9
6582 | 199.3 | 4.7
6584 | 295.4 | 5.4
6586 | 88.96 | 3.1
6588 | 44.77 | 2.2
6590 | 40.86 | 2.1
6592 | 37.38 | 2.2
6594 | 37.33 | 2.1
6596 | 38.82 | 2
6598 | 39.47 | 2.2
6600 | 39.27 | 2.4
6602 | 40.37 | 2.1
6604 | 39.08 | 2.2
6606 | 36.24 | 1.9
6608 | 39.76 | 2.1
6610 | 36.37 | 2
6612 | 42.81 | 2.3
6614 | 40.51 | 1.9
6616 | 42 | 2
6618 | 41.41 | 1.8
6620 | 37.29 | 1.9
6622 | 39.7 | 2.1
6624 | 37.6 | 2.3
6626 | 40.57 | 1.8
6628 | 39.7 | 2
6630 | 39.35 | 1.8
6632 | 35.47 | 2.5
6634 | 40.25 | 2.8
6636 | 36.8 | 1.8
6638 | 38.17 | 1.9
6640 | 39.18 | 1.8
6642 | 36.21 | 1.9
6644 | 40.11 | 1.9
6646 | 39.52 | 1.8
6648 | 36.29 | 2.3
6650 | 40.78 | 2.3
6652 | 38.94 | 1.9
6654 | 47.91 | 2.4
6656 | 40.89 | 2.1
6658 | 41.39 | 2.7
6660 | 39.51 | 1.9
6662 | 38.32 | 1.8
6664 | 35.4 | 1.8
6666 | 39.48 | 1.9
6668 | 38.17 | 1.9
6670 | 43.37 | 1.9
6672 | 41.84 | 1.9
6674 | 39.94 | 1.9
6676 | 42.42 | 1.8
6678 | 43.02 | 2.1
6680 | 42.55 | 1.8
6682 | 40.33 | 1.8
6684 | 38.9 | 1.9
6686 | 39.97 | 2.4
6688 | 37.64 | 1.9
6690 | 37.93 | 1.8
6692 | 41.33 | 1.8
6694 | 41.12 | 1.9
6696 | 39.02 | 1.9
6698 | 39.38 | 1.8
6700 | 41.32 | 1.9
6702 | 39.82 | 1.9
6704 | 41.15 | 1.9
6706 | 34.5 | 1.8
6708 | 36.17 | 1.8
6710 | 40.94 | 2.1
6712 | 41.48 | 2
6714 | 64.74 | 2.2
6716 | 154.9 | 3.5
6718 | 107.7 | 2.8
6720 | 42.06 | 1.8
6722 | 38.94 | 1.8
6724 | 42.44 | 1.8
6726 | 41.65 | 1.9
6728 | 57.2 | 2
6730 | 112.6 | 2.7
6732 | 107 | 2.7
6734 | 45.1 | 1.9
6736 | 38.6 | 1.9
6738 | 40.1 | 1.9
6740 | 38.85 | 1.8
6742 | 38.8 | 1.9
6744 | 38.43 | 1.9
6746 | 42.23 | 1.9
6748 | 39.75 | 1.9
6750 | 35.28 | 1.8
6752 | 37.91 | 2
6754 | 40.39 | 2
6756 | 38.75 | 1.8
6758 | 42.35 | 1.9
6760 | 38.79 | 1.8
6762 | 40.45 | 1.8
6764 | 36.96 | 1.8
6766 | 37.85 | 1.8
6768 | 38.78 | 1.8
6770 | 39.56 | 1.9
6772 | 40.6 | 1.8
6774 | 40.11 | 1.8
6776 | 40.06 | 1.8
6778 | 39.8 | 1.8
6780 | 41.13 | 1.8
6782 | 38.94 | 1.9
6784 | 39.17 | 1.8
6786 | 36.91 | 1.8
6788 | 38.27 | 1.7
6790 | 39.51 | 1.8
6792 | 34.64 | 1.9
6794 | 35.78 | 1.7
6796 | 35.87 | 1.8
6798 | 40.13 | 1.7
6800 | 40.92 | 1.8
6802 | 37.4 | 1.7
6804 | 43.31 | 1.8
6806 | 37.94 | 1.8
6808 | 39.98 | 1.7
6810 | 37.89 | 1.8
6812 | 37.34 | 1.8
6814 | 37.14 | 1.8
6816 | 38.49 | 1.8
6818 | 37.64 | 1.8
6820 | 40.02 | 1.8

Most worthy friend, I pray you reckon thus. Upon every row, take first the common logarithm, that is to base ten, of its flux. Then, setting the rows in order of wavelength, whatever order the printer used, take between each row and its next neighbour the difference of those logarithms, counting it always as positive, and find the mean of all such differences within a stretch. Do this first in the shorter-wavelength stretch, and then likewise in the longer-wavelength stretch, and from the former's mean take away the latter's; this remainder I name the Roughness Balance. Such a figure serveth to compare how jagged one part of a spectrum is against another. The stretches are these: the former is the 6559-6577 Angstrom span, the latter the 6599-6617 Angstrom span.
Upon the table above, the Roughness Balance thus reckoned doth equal 0.21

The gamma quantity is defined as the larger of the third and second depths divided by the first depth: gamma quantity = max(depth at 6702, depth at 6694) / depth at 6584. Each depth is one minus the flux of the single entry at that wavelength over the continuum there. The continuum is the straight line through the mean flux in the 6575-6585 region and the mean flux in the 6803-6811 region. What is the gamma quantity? -0.4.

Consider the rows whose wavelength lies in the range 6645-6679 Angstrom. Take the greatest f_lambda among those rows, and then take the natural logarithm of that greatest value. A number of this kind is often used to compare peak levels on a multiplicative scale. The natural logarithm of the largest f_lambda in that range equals 3.9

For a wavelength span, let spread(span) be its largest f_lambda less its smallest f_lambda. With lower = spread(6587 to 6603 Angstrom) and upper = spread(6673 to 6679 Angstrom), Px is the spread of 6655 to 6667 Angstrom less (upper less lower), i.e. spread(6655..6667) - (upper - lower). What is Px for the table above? 10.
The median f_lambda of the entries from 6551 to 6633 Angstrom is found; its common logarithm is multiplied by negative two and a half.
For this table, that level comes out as -4.00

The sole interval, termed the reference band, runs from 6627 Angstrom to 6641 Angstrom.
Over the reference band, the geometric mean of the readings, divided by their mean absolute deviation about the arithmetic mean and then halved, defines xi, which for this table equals 14.0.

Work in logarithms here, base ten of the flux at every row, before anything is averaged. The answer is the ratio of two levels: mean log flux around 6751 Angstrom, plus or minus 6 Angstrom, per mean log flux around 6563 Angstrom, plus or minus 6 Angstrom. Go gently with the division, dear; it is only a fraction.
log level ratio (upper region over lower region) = 0.74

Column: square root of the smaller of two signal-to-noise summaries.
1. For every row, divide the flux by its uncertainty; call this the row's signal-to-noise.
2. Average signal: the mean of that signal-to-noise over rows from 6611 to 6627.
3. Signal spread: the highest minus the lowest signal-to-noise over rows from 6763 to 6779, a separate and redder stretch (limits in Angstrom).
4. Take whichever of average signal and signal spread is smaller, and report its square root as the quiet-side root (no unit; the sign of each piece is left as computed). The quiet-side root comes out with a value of 1.4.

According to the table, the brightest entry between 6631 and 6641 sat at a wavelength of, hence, 6634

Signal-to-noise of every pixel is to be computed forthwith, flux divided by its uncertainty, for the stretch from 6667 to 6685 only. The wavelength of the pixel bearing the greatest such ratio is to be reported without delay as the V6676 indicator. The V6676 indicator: 6680 Angstrom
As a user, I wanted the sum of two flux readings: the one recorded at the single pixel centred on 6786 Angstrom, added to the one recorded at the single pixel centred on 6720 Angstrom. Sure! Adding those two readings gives 79.0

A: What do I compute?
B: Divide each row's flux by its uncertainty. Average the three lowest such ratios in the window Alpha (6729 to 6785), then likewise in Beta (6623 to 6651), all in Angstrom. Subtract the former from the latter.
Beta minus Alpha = -4.8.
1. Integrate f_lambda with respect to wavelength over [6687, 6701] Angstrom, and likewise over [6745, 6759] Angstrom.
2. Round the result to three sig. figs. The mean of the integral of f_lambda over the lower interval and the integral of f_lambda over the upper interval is 554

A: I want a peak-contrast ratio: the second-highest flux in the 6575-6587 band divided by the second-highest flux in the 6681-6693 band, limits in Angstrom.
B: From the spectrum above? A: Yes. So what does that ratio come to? 4.9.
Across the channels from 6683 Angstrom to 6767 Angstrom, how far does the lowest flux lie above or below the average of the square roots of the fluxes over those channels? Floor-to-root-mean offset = 27.7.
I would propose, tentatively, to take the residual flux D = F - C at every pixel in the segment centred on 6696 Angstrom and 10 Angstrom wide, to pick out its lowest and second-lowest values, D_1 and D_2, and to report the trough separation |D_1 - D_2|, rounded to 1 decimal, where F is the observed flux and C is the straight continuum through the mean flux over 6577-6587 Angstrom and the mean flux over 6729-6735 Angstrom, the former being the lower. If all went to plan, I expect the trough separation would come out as 1.0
